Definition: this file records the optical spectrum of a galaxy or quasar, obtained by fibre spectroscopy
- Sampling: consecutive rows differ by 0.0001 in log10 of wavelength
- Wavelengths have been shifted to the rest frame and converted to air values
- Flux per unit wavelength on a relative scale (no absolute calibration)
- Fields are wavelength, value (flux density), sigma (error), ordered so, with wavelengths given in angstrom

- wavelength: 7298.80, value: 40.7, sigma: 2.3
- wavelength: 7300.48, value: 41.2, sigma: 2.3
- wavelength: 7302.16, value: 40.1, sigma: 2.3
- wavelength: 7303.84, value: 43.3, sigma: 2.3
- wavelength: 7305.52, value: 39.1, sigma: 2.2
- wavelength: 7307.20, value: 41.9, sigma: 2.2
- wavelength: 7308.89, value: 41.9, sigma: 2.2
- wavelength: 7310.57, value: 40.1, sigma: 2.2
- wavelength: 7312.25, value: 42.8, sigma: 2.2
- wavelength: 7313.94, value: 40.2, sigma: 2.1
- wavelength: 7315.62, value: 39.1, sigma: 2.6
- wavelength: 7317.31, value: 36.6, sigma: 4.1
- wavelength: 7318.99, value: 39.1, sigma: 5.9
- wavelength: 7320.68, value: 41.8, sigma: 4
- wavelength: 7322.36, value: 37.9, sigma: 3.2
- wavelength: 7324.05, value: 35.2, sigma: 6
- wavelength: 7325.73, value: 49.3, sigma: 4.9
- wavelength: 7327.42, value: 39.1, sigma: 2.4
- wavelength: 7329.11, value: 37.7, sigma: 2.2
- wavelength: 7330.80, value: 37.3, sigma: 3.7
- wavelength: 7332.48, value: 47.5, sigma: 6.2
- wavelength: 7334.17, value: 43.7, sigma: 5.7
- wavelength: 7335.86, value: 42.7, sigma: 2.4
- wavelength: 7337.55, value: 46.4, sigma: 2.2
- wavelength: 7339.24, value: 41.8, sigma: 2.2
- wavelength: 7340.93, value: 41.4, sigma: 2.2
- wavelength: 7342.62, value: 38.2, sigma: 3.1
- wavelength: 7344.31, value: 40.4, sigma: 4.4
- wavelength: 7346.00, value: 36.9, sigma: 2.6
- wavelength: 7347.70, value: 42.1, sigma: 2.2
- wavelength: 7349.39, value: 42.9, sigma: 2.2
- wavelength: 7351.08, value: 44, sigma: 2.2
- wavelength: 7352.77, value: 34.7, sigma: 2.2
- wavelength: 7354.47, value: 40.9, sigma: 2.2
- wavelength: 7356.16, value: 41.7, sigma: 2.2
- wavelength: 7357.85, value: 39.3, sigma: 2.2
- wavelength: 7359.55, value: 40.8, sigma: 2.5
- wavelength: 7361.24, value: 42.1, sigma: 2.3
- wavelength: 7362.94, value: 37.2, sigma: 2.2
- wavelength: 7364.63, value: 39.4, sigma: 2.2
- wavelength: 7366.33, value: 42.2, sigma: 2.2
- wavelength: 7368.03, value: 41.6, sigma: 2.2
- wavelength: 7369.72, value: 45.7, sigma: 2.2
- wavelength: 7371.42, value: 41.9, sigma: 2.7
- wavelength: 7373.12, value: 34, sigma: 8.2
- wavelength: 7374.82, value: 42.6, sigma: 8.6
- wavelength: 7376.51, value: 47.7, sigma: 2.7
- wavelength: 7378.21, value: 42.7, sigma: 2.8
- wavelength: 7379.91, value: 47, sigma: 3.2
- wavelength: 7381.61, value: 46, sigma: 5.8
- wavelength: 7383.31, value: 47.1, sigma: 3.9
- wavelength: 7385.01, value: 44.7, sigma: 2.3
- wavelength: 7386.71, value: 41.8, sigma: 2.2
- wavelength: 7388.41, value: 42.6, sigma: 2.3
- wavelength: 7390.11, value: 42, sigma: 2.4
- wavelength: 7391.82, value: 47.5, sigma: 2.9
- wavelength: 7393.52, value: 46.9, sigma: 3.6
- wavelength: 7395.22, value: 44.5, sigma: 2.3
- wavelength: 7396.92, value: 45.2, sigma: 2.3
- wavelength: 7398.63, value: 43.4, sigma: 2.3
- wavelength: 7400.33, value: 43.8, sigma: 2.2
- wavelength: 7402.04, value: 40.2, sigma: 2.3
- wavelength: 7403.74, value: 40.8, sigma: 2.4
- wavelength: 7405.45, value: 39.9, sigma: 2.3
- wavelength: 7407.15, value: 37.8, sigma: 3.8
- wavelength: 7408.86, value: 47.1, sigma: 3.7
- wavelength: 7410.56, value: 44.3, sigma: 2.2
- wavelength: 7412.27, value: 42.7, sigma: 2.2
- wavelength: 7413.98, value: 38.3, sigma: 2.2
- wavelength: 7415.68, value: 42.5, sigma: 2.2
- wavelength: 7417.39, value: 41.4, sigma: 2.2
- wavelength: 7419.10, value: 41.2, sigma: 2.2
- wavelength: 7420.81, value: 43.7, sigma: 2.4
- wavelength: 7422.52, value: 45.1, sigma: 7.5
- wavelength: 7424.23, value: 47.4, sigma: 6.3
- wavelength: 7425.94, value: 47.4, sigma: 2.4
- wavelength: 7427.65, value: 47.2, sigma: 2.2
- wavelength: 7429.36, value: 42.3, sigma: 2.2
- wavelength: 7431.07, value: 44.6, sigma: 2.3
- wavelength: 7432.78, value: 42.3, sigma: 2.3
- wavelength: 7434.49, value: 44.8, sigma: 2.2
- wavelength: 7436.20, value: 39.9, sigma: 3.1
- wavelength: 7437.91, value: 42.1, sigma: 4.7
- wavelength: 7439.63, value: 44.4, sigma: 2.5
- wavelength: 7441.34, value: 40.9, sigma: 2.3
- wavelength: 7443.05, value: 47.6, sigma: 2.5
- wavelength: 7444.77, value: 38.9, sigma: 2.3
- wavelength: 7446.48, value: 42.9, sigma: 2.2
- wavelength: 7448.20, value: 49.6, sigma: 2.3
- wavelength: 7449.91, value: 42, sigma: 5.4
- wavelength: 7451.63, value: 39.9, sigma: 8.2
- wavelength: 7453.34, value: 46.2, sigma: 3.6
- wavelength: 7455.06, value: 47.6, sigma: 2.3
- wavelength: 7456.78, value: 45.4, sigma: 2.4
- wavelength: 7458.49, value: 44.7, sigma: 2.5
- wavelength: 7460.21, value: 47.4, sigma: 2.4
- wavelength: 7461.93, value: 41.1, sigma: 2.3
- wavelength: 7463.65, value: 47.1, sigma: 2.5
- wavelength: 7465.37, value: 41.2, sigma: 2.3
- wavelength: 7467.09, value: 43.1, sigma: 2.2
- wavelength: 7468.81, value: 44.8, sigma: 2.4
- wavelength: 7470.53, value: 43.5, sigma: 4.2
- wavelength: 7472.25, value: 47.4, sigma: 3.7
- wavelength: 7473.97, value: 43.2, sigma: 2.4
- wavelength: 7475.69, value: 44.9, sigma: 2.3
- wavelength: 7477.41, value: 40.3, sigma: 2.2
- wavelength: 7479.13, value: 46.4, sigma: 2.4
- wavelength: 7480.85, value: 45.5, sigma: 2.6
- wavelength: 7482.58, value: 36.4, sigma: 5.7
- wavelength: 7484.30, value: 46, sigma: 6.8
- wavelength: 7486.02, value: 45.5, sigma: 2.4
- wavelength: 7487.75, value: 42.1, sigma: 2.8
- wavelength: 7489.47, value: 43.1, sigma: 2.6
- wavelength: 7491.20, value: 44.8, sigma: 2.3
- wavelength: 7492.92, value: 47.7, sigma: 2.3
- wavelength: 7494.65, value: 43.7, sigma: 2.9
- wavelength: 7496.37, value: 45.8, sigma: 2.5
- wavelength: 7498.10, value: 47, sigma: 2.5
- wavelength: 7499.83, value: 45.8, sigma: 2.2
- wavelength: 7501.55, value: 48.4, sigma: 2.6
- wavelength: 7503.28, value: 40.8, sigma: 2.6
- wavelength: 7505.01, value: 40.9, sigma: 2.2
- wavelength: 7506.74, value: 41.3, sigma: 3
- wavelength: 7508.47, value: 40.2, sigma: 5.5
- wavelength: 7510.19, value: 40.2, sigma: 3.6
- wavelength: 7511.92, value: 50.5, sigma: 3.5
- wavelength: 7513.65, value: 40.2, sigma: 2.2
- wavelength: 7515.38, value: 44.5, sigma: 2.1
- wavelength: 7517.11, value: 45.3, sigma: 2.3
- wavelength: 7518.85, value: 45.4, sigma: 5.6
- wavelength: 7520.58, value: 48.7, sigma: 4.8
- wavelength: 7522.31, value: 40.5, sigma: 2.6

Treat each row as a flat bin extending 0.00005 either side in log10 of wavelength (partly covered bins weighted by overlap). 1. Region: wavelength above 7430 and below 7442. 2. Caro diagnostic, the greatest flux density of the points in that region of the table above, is 44.8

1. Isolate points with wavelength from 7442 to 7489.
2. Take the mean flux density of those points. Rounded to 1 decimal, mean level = 44.1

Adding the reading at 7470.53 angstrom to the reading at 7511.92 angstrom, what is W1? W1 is 94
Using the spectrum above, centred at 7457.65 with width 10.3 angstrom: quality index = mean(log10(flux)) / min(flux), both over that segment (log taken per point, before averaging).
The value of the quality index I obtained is 0.0403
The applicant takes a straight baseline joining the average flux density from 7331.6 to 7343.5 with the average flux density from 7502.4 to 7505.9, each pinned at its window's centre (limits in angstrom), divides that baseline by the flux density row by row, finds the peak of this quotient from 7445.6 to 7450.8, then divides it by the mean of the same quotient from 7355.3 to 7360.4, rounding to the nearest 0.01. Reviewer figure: 0.94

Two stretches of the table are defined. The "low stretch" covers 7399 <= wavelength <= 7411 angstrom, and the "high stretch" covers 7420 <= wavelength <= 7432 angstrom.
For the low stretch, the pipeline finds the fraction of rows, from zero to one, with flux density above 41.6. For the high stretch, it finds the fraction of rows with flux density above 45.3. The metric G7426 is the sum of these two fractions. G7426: 0.86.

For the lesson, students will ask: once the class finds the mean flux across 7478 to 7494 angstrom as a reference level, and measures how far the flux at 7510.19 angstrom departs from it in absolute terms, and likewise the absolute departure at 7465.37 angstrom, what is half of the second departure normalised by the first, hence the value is 0.37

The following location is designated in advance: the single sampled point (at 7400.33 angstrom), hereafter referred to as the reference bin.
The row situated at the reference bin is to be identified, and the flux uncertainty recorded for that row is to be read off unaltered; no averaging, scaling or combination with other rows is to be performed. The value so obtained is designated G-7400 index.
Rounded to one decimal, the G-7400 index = 2.2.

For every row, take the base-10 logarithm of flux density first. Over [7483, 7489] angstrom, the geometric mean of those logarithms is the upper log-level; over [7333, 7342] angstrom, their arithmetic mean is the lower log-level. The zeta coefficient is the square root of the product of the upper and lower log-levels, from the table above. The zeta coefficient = 1.64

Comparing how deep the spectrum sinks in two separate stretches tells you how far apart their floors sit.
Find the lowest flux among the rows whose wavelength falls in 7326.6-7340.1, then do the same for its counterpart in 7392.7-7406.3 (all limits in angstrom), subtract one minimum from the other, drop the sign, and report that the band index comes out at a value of 3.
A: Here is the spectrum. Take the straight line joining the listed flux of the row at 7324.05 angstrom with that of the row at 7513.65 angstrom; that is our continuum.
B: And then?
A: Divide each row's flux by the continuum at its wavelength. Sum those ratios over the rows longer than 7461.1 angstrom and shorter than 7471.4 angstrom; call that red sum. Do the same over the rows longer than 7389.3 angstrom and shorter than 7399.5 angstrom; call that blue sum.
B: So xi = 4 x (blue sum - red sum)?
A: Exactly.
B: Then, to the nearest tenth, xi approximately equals 2.3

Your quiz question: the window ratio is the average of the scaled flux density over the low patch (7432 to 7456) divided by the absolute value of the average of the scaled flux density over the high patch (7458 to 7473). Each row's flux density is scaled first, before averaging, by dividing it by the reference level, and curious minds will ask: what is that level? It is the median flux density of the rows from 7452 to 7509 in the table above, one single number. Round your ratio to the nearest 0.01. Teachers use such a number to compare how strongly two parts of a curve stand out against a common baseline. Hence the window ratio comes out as 0.98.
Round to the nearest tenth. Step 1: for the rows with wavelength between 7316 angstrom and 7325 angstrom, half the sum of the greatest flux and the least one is 38.5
